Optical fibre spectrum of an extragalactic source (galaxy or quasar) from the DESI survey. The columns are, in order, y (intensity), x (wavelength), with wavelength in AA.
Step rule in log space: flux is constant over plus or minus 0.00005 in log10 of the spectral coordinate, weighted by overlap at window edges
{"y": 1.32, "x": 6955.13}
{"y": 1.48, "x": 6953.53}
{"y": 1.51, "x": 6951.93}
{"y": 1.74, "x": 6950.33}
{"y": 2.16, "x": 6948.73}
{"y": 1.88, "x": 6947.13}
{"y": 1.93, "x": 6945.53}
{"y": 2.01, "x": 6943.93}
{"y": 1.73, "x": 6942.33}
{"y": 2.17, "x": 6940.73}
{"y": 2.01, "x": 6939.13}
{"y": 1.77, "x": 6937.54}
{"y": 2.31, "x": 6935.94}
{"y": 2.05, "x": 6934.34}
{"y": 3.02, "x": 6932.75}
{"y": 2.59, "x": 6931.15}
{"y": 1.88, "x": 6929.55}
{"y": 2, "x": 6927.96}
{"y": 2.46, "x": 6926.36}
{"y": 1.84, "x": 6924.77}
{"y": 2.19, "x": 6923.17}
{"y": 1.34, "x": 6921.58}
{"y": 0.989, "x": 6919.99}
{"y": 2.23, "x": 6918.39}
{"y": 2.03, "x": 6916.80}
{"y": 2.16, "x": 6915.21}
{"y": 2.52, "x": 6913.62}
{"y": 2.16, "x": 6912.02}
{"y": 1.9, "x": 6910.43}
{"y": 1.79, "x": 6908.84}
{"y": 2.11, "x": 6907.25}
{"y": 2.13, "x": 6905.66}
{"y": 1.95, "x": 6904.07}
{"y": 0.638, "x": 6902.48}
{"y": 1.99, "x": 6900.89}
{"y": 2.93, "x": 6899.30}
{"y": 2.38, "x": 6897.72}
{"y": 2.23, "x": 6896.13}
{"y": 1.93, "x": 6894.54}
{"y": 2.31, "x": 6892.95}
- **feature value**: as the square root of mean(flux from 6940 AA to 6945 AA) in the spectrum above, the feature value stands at 1.40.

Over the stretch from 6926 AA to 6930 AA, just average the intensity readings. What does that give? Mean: 2.1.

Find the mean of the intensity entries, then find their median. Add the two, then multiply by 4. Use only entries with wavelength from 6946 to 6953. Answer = 14.5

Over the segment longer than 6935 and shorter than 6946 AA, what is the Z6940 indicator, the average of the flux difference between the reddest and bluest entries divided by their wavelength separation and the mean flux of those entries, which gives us 0.98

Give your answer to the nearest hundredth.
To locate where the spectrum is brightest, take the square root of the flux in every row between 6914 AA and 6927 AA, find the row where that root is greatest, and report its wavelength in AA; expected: 6926.36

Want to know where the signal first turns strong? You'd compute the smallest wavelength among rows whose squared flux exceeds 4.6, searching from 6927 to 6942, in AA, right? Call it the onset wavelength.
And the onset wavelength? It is 6931.15 AA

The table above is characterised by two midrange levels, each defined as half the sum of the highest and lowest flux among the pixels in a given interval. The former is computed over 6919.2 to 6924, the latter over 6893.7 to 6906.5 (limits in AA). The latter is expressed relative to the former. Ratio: 1.12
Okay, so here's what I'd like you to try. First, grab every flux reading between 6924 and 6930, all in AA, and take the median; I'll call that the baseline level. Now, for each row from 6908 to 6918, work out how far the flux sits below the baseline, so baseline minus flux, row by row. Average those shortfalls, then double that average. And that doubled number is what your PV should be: -0.3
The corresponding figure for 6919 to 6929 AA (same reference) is 0.3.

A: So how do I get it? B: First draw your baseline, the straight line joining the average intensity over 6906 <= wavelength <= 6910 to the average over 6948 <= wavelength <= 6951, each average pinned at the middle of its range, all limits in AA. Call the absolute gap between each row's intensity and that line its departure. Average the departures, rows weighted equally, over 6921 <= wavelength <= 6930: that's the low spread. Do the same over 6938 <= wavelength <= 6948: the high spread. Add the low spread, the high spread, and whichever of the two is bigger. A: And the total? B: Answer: 0.64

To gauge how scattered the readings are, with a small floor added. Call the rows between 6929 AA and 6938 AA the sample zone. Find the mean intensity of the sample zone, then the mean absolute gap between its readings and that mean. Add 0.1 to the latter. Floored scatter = 0.47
